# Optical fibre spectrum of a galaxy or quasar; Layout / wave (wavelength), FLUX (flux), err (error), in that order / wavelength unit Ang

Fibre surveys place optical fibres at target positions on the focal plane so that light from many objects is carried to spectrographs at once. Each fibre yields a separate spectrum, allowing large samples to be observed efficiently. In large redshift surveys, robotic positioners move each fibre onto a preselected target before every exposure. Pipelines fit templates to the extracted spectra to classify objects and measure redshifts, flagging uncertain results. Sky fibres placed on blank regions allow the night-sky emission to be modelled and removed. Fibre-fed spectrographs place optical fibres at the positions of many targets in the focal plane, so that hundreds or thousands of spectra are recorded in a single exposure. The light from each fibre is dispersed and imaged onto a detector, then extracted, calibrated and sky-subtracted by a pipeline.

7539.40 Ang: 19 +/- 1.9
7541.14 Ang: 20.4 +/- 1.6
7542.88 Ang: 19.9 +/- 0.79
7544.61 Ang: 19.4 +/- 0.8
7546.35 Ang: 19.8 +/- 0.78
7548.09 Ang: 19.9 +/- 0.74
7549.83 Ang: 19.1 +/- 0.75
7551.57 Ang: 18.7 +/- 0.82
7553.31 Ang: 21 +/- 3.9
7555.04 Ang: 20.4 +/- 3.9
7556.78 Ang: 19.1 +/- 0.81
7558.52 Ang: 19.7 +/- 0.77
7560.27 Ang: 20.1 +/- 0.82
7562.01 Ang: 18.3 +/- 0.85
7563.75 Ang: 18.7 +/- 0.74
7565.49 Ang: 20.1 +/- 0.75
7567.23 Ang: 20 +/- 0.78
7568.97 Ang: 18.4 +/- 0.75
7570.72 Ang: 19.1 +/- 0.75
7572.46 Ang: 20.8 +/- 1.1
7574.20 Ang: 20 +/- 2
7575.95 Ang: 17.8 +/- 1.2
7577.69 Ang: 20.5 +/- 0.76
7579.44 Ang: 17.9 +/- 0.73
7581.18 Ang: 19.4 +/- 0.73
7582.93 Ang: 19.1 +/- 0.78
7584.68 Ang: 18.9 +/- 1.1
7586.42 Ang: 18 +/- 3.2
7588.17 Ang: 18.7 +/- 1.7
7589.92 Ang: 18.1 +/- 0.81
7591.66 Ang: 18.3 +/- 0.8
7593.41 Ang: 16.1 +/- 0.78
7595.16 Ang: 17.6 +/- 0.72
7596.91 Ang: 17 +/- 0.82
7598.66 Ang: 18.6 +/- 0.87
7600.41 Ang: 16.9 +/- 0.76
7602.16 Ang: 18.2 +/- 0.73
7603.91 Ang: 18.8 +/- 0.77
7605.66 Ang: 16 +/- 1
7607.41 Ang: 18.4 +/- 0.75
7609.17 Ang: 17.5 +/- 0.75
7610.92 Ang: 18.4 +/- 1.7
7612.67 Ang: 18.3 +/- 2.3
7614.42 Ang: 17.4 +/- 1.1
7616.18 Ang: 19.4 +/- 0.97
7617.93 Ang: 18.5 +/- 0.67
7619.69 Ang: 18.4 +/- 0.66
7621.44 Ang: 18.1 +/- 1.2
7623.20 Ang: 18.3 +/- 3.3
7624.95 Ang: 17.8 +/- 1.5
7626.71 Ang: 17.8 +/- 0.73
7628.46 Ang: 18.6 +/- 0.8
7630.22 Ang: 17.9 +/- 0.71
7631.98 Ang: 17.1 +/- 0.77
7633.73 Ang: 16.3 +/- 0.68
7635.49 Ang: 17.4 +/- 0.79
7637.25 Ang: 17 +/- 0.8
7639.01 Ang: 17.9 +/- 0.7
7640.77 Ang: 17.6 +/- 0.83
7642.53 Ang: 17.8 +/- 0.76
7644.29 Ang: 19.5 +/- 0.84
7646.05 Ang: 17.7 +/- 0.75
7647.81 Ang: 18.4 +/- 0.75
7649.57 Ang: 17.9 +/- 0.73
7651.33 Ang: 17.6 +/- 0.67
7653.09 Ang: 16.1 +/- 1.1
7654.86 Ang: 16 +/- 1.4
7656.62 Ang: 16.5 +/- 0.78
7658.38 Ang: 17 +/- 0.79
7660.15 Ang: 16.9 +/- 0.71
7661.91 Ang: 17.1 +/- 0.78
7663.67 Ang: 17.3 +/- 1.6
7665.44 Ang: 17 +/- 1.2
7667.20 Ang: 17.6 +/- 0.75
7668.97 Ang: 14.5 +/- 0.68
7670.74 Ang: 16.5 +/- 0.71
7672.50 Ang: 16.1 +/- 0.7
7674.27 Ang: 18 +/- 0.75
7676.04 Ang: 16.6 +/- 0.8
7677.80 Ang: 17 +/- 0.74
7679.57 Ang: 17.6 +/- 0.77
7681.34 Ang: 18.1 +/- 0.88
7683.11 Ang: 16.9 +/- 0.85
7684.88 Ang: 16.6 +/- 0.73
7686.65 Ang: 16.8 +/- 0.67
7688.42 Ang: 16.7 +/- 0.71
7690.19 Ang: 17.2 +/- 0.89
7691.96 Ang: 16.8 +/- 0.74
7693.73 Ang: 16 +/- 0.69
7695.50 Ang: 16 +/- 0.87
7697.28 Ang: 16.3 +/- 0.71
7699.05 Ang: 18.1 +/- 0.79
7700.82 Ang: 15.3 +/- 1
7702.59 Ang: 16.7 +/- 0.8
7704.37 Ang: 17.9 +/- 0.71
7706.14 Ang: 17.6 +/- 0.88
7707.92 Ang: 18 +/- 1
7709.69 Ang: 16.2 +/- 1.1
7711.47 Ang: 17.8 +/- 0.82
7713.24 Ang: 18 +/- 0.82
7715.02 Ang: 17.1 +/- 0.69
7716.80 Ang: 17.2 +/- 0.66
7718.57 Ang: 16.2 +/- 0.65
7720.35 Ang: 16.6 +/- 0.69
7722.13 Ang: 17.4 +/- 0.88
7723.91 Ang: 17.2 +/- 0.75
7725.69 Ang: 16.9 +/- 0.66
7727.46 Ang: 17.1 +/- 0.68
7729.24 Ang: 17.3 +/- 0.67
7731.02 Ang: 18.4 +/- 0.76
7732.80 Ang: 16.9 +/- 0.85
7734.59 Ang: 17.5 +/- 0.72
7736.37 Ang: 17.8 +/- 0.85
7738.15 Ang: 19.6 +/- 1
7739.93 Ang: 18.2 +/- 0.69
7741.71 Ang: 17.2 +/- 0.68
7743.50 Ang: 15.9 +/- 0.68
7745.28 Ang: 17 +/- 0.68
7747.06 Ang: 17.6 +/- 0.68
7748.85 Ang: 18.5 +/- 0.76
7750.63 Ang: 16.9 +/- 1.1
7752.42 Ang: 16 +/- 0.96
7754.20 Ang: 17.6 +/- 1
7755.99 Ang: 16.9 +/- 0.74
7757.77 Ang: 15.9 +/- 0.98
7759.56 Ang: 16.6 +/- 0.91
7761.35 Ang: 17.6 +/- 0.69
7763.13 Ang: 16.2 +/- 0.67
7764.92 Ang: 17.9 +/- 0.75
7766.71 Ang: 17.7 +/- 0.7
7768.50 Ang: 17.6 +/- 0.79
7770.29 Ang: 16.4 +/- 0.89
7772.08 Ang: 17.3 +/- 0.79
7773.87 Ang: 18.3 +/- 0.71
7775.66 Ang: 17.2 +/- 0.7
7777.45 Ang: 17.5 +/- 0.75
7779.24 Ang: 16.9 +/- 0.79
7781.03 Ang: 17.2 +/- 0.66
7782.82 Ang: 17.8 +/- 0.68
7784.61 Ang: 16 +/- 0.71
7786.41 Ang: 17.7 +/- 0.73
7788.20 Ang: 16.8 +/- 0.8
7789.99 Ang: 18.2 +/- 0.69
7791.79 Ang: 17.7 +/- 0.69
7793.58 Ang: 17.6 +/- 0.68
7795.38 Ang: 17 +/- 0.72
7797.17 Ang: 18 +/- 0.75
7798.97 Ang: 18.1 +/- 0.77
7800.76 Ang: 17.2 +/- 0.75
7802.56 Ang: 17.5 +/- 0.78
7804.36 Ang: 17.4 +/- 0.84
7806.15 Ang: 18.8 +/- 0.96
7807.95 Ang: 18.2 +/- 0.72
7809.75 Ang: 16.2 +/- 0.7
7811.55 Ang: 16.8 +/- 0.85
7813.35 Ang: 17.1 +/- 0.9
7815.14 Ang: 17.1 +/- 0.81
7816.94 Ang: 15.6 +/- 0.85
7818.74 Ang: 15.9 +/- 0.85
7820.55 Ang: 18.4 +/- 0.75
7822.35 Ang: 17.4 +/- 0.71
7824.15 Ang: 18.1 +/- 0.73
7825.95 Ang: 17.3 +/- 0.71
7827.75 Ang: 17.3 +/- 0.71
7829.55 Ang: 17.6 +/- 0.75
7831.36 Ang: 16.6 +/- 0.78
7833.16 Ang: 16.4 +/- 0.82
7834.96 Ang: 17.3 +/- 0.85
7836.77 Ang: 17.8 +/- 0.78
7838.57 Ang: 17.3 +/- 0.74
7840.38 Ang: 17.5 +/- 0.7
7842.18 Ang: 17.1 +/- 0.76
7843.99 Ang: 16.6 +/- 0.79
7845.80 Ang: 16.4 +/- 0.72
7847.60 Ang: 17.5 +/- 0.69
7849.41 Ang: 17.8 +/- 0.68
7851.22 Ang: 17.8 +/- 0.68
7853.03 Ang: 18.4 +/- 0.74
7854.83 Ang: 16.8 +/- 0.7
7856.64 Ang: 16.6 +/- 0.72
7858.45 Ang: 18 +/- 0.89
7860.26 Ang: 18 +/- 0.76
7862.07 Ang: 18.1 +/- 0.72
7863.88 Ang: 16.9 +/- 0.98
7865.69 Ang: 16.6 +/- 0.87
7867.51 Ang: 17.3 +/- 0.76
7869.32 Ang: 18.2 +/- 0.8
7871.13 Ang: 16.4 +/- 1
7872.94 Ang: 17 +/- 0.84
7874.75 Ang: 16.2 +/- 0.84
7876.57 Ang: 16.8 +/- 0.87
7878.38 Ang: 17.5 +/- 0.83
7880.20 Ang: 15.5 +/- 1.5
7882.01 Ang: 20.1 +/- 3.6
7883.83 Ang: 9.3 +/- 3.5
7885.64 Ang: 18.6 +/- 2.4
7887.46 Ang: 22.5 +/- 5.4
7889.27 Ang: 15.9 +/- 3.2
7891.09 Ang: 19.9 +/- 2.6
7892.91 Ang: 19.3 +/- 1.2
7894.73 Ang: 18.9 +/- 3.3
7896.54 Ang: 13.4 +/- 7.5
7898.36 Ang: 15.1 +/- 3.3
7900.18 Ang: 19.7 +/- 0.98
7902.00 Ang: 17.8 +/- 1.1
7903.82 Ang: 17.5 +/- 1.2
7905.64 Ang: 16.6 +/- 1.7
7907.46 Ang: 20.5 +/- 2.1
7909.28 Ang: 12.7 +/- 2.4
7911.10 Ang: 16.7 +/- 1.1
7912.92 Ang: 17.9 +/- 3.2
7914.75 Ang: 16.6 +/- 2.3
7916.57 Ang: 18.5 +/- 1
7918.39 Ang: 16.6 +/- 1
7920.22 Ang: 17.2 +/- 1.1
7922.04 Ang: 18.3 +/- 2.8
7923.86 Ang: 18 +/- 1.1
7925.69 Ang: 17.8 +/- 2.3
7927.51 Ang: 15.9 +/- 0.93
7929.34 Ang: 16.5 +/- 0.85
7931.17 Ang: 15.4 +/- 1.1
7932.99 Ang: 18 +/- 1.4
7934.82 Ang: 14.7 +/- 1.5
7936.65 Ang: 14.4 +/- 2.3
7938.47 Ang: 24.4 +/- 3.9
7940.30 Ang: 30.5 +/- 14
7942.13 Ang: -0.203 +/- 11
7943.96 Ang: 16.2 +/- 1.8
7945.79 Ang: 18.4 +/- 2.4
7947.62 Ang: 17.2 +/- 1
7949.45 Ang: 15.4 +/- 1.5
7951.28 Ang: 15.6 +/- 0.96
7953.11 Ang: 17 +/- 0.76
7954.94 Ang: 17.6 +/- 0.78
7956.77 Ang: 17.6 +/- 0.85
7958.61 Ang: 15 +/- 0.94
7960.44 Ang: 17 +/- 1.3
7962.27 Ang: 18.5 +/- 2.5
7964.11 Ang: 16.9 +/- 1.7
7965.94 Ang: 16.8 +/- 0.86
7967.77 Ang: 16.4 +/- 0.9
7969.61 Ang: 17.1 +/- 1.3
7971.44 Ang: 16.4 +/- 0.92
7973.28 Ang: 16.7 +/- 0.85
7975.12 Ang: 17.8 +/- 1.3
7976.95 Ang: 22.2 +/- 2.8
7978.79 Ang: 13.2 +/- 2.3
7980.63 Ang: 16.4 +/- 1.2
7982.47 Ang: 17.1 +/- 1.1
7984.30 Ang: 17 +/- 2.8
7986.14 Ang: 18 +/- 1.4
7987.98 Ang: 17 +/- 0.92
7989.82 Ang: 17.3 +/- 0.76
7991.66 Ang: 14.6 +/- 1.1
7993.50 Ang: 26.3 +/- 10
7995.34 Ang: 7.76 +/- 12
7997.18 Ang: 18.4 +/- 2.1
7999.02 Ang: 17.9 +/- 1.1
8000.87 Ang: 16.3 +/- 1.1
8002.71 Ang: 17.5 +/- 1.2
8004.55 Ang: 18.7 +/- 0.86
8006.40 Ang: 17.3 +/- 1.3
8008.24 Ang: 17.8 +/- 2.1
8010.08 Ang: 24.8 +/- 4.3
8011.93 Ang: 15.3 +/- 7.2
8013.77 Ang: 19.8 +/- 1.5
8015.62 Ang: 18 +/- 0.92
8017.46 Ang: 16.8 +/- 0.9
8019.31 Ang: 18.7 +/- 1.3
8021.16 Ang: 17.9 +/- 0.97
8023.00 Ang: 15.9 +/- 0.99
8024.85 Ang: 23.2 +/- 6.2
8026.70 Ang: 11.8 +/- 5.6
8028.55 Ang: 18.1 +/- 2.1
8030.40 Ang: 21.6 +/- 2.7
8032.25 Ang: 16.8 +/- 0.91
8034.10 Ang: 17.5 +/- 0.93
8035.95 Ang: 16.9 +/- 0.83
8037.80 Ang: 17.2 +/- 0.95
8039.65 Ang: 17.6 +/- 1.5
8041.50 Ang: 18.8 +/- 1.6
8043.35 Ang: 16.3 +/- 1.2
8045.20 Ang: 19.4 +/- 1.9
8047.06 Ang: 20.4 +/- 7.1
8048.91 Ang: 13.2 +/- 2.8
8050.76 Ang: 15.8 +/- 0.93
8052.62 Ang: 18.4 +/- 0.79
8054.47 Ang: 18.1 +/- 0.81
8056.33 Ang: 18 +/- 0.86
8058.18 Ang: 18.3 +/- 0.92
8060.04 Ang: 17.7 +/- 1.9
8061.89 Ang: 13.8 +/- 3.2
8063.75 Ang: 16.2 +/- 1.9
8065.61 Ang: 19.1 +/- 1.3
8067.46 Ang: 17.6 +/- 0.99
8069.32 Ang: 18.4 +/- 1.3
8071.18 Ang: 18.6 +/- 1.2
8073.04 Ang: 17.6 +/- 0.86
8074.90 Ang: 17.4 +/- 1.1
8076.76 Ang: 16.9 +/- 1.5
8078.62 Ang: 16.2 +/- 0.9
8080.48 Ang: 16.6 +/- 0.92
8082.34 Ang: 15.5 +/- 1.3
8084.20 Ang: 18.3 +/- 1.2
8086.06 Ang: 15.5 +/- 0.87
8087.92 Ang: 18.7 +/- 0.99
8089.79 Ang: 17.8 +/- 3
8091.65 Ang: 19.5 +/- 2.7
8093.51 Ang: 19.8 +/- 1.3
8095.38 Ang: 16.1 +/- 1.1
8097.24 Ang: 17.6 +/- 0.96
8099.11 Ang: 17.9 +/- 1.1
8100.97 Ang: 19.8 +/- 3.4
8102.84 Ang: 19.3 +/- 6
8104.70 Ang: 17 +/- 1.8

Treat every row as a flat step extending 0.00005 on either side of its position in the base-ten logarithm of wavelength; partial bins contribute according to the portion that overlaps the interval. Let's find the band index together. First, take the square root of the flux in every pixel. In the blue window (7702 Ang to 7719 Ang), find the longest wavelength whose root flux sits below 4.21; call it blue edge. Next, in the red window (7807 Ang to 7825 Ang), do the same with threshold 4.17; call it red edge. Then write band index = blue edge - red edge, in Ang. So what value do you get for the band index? -100.2 Ang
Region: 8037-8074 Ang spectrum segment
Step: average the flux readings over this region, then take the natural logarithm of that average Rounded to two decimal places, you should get 2.86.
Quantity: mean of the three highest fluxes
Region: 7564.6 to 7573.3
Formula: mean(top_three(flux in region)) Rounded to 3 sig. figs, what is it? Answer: 20.3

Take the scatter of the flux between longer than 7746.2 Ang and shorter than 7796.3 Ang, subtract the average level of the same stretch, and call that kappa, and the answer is -16.5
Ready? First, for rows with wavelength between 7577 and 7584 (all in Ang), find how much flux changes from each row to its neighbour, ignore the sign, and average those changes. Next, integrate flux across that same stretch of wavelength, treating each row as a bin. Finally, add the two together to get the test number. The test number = 136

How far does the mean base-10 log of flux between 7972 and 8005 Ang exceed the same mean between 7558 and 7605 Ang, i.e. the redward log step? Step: -0.046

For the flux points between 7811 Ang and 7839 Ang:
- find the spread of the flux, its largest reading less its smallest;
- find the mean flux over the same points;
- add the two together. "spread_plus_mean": 19.9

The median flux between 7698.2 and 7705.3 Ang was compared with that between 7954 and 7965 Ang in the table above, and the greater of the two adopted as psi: 17.3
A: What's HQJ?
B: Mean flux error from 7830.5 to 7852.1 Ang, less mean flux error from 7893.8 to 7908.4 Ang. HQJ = -1.9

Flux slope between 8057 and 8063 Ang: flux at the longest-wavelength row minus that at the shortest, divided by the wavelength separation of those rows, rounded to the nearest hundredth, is -1.21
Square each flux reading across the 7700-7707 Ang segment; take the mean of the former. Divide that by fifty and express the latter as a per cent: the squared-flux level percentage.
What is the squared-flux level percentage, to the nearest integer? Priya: 572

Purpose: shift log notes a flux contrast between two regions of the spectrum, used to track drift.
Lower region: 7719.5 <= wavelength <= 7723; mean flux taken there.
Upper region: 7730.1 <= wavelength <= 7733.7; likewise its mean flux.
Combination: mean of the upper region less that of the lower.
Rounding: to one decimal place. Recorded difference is 0.6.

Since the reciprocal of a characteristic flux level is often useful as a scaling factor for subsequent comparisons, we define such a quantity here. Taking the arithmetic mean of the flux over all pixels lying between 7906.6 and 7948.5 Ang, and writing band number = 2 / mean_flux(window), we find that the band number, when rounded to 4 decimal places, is 0.1173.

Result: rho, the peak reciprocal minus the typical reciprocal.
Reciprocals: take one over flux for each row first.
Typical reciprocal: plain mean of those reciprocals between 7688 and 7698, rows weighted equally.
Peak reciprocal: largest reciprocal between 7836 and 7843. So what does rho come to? -0.0022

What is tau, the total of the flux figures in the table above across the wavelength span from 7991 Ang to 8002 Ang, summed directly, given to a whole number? 101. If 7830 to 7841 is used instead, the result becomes 103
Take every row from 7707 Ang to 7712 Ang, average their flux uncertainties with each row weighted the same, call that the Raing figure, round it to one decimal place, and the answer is 1.0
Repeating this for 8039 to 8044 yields 1.4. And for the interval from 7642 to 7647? 0.8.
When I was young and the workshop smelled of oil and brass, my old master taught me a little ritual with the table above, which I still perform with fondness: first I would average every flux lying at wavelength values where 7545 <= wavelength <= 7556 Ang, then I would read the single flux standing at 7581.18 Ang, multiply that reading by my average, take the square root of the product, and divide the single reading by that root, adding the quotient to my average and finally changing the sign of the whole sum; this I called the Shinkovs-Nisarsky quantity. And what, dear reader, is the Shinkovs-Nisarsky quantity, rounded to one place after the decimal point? -20.8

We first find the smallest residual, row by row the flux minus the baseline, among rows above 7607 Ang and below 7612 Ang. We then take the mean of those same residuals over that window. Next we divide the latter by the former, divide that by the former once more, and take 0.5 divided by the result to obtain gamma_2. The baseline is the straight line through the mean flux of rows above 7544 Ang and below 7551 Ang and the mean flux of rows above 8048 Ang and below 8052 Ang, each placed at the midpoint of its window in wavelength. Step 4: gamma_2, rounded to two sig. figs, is -1.2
